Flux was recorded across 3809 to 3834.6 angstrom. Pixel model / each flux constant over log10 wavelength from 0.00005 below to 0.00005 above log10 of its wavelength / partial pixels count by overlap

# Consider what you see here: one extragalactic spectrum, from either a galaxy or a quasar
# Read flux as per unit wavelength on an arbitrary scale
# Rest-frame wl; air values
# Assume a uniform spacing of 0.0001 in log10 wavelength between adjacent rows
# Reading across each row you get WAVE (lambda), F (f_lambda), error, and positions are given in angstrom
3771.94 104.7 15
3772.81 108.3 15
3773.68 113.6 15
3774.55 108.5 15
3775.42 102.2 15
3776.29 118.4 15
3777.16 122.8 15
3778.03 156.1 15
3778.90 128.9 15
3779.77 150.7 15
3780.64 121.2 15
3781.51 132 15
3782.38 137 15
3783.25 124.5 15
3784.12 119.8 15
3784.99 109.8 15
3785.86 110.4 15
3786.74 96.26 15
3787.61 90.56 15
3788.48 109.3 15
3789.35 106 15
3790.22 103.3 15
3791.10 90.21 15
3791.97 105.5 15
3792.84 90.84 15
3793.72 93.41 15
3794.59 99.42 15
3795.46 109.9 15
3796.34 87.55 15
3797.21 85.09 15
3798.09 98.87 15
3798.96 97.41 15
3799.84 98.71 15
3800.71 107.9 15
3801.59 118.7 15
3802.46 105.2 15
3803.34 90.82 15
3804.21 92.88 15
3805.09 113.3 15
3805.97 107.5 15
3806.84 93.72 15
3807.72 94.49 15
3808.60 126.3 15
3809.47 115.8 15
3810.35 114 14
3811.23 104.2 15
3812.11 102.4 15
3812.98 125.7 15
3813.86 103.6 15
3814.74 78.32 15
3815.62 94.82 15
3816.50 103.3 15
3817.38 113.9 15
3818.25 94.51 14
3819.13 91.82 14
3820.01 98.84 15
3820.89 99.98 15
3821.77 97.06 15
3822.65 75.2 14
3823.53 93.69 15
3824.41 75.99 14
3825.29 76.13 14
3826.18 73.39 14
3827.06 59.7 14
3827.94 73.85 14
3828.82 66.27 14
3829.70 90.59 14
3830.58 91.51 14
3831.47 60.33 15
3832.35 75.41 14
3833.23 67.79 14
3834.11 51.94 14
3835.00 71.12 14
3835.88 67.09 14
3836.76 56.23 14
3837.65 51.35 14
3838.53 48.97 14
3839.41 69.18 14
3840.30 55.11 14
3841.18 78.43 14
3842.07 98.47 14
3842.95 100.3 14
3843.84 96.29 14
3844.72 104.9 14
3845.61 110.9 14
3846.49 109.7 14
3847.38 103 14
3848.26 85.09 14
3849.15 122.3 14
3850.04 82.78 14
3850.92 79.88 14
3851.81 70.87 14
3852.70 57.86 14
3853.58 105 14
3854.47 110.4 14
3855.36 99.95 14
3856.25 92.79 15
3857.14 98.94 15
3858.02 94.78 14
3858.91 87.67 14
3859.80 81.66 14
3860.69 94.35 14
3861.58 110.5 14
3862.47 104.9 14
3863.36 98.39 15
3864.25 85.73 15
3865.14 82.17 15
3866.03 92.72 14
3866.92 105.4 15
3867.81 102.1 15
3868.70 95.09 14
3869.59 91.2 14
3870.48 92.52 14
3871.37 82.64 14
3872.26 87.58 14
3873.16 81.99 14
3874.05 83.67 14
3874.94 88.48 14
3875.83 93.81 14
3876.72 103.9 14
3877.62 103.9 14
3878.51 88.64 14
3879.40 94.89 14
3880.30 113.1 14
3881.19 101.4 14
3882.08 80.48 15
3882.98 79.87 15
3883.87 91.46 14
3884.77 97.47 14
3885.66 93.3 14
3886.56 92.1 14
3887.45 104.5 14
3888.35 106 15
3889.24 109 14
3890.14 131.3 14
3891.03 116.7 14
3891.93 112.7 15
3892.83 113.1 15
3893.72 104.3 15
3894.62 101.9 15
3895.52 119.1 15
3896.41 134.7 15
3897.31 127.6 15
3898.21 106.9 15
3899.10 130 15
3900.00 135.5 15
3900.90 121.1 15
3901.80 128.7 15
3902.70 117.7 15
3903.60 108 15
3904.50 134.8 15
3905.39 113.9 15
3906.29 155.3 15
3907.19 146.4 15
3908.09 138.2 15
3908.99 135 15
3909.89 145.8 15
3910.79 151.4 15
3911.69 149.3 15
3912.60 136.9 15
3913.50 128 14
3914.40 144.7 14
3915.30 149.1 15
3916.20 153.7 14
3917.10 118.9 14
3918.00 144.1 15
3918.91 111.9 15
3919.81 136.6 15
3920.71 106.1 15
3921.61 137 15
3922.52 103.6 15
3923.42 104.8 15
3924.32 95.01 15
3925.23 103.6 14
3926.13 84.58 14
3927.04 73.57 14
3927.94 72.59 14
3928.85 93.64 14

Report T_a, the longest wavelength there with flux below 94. 3834.11 angstrom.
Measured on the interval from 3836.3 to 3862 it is 3859.80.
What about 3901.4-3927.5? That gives 3927.04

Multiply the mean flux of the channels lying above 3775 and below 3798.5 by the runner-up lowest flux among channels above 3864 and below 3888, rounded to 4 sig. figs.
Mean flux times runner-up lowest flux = 8942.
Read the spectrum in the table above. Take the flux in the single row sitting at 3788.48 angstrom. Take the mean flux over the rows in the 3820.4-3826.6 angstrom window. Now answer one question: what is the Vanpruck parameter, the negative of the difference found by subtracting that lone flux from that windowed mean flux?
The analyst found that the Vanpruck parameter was 25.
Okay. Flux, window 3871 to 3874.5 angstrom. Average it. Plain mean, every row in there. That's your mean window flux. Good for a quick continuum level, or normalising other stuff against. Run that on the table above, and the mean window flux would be 84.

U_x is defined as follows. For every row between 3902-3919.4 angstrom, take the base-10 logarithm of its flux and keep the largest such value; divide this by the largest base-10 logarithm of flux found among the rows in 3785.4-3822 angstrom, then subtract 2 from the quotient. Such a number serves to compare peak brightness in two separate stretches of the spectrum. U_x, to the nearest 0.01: -0.96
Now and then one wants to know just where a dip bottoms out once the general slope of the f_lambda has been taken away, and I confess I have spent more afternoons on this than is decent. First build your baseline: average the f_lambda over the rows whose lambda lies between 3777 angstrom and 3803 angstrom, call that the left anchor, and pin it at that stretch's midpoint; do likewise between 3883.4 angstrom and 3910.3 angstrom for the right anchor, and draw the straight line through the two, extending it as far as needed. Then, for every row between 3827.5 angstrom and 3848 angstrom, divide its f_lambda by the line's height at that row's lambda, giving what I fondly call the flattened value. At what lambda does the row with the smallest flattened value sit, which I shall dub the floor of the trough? 3838.53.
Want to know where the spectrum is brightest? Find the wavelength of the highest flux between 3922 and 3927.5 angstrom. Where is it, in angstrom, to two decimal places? 3923.42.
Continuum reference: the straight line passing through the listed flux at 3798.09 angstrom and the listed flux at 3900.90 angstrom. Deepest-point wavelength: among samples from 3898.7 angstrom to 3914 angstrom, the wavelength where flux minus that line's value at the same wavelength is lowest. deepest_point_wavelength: 3903.60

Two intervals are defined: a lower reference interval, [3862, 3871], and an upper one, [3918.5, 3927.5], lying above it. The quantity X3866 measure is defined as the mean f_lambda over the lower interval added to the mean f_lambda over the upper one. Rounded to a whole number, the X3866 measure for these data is 201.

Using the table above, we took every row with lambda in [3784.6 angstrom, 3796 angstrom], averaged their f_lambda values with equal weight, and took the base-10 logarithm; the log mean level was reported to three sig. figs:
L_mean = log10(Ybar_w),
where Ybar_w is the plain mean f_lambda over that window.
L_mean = 2.00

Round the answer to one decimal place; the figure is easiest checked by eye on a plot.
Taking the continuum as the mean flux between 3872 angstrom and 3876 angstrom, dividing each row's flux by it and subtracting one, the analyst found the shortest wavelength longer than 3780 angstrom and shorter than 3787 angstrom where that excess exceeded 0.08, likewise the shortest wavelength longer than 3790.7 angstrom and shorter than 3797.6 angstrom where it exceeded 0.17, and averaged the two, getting 3786.3 angstrom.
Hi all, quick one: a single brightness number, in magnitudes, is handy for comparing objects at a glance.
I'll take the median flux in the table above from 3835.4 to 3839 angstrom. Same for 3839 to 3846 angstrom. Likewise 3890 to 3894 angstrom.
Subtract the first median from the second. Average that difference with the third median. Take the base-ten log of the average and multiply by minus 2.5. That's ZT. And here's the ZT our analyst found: -4.7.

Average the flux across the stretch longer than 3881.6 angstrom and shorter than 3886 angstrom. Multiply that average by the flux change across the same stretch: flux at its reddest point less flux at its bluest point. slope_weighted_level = 1135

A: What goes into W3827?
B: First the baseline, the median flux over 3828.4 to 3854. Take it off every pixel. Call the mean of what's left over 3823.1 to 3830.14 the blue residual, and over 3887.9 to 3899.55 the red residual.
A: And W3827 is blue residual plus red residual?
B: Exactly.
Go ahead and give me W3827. 36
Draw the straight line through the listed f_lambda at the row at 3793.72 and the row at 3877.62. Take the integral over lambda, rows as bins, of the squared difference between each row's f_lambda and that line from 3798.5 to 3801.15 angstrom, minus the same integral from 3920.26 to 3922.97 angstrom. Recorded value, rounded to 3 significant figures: -539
